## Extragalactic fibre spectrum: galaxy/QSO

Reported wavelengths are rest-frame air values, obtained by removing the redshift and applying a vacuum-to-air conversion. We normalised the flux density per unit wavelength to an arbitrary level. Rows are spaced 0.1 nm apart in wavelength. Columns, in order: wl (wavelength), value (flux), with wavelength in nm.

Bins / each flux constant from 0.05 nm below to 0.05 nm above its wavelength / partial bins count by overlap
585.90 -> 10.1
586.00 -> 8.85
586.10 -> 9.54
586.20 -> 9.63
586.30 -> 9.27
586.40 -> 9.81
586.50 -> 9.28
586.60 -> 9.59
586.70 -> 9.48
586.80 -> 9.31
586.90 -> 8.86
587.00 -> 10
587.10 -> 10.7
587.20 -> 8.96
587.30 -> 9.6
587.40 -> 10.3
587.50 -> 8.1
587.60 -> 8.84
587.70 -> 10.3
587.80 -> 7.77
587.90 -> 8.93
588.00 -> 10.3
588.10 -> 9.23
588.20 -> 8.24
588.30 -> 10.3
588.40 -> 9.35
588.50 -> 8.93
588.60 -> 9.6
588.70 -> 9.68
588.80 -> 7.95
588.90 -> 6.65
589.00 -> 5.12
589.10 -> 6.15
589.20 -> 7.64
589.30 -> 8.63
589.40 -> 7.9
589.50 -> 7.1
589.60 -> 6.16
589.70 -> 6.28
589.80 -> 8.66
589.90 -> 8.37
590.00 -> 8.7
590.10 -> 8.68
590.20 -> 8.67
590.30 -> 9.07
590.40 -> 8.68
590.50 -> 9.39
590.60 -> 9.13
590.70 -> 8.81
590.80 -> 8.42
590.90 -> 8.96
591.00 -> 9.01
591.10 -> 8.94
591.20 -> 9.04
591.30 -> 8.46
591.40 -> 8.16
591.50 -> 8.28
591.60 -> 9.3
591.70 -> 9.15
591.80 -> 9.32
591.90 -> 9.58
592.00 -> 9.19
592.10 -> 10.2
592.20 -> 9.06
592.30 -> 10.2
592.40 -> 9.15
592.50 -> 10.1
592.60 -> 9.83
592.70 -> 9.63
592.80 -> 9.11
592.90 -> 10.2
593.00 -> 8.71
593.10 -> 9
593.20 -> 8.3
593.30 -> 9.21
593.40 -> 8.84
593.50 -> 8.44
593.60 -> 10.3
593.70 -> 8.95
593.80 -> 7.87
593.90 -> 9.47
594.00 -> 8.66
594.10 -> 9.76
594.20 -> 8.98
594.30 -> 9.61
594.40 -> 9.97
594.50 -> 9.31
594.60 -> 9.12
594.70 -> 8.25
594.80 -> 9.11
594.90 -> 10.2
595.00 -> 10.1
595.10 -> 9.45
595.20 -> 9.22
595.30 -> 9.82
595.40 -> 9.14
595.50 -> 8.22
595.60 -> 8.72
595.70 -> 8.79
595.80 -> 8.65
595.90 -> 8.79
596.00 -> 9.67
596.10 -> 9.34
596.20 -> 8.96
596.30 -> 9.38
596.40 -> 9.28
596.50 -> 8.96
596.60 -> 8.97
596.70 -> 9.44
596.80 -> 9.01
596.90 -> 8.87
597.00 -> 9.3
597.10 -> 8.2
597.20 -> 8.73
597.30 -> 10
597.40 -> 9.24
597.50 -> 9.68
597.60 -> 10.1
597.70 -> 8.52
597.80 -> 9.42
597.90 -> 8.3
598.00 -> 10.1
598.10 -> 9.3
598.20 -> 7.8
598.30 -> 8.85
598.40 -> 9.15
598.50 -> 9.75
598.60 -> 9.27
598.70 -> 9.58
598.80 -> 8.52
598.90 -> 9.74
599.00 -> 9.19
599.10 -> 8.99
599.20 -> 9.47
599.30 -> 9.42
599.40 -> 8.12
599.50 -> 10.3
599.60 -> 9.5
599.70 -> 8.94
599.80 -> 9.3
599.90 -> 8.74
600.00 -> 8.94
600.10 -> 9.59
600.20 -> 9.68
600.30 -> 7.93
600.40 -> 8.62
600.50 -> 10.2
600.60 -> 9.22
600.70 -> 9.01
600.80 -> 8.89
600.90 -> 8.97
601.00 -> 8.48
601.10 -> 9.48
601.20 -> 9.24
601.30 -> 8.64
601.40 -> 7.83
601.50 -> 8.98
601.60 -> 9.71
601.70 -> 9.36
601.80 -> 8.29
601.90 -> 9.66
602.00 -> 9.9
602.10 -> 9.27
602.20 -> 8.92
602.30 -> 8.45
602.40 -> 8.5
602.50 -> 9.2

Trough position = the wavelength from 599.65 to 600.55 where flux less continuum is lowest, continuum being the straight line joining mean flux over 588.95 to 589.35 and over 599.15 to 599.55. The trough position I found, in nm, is 600.30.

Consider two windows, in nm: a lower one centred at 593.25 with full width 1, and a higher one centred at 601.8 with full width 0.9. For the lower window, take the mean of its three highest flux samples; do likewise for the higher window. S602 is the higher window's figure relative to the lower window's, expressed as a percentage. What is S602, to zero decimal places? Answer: 99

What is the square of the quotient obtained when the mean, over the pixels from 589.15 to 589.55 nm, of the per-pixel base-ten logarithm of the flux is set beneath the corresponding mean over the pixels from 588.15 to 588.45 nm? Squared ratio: 1.17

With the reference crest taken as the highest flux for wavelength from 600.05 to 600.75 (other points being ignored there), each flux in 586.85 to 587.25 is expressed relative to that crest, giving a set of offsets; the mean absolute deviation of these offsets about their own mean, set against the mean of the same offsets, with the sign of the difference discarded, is 1.29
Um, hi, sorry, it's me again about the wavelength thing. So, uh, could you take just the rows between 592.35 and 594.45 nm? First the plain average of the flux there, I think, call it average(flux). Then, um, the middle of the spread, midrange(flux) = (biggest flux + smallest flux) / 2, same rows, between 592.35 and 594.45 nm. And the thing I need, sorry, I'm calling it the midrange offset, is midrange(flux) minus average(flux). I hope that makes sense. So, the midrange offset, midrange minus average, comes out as -0.16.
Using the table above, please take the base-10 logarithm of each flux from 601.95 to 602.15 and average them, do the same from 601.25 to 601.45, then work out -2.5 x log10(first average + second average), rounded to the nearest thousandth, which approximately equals -0.695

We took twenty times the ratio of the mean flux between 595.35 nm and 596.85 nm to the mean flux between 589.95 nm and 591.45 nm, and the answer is 20.5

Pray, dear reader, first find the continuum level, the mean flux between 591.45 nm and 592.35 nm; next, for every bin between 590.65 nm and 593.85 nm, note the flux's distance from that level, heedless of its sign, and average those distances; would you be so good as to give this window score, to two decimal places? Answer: 0.57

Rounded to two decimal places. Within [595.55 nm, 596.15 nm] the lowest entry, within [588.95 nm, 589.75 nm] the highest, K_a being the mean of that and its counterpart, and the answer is 8.64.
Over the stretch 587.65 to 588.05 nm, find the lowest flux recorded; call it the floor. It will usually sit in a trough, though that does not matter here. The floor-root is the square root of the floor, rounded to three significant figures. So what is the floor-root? 2.79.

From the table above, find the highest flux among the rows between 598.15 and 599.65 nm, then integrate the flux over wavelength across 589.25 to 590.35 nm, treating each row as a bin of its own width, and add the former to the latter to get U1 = 19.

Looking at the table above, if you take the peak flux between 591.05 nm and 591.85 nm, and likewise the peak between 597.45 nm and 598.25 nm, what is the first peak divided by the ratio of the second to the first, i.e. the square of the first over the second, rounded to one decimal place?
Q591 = 8.6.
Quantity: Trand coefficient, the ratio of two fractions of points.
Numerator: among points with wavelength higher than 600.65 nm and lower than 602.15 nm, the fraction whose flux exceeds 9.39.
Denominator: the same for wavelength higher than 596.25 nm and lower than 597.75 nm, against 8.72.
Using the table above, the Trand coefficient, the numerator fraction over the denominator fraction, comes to 0.31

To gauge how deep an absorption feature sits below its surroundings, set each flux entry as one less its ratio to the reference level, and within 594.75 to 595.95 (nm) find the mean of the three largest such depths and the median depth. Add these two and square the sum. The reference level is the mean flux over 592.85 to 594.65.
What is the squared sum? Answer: 0.0050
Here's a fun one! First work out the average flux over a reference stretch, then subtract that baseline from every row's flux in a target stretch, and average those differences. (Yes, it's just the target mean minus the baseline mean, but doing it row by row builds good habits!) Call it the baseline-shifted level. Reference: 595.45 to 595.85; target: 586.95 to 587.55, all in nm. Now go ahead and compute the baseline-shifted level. 1.0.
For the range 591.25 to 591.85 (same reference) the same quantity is 0.2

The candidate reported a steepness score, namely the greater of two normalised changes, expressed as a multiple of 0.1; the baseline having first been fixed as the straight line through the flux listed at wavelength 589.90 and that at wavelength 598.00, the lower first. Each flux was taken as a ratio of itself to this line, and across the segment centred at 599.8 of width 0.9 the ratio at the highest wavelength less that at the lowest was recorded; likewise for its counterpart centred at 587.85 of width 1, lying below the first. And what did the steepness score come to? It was 1.3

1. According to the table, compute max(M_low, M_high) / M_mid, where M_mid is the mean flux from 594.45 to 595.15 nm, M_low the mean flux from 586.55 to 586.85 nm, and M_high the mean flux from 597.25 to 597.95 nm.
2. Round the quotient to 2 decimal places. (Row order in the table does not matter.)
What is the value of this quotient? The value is 1.01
